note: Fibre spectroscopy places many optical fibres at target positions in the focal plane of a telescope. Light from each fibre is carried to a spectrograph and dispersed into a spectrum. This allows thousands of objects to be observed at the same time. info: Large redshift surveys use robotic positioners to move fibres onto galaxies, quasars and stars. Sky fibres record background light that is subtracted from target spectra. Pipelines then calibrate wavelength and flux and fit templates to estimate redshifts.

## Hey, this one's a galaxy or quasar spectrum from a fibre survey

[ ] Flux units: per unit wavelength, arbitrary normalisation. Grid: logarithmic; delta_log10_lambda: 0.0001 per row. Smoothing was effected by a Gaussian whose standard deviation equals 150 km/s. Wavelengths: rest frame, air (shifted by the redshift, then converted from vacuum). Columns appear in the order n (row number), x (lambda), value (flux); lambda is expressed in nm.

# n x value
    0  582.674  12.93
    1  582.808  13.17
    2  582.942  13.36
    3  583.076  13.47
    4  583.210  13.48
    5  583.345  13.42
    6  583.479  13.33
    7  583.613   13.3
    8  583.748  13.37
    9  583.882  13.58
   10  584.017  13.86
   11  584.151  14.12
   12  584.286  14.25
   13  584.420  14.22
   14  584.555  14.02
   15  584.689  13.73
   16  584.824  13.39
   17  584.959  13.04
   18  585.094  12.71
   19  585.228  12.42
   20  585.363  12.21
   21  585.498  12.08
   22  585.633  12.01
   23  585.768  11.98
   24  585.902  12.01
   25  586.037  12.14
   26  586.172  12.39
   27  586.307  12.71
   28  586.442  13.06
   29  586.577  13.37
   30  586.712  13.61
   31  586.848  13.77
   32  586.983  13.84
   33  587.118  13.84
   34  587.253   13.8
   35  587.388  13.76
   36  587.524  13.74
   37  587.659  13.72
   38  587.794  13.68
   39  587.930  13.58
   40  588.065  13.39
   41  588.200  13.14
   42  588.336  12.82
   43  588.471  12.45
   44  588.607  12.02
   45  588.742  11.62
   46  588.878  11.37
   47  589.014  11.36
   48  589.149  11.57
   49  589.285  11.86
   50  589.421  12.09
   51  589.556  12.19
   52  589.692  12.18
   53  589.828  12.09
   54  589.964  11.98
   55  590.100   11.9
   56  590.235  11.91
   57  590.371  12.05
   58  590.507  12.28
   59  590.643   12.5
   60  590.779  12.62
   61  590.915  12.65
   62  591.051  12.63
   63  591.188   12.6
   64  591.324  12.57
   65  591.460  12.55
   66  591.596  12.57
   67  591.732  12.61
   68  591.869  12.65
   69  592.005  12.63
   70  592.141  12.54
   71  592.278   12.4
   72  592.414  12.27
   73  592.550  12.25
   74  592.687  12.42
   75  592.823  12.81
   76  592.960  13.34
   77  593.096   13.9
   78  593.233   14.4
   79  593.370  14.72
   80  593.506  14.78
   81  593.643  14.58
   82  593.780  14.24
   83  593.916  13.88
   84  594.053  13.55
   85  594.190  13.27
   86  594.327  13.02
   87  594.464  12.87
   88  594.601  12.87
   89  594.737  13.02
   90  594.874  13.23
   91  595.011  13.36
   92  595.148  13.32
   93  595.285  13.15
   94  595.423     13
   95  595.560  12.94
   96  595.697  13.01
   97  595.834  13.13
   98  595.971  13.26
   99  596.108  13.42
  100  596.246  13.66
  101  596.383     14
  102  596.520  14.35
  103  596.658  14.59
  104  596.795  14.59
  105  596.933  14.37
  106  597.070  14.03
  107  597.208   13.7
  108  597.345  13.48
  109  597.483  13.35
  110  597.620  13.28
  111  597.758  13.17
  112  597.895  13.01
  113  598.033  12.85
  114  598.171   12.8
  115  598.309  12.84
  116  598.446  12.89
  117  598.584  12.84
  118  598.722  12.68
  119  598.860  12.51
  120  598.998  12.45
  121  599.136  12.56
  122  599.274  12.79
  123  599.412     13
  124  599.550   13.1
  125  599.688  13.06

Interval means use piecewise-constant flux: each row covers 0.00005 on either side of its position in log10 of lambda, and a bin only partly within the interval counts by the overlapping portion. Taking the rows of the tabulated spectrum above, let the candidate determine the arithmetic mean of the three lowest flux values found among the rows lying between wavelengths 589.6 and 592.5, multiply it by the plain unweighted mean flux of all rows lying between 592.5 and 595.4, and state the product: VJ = 161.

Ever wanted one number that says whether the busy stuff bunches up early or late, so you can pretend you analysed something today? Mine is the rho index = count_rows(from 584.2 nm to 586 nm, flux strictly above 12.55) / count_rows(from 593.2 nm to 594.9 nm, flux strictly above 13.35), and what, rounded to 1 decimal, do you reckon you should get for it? 1.0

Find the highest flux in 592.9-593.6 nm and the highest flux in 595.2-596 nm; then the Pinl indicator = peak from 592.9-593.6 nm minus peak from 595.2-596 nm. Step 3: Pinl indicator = 1.5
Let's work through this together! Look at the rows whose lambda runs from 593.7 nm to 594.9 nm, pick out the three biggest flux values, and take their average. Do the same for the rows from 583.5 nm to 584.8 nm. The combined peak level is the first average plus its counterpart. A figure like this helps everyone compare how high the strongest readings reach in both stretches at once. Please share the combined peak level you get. 28.1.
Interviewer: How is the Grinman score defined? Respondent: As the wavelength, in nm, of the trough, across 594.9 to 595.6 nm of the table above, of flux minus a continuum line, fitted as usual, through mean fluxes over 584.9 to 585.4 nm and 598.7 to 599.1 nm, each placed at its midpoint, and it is 595.560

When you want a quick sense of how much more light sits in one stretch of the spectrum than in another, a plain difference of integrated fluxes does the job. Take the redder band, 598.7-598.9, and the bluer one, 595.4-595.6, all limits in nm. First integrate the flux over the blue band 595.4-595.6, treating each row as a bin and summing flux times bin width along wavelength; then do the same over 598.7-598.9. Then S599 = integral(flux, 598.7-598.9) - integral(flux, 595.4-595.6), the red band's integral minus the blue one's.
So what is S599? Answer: -0.1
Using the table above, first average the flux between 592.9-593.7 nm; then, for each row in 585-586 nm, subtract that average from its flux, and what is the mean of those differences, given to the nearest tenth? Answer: -2.1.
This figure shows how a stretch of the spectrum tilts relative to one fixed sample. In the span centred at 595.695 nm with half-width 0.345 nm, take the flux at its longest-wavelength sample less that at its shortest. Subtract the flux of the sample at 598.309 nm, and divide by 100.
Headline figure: -0.126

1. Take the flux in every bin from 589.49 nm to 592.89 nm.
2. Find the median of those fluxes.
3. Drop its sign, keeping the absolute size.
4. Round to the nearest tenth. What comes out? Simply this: 12.5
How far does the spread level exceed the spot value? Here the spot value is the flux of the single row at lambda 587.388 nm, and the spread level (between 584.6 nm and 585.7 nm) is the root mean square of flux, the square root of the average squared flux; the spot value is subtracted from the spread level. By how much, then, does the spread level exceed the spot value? -1.0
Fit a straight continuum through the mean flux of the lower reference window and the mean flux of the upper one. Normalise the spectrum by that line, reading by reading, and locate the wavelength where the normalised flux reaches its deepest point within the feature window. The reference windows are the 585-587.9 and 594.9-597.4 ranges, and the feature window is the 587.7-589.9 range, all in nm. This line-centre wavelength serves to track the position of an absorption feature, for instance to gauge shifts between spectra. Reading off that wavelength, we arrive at 589.014 nm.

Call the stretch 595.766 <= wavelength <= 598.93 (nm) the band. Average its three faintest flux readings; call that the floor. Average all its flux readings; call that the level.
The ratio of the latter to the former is 1.06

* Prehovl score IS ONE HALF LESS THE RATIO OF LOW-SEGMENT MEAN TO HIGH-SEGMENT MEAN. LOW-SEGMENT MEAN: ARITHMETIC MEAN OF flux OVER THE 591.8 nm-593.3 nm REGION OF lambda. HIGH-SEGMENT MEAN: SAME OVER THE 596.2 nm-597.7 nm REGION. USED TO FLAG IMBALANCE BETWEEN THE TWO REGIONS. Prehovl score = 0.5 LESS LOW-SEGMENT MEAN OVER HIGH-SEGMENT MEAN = -0.42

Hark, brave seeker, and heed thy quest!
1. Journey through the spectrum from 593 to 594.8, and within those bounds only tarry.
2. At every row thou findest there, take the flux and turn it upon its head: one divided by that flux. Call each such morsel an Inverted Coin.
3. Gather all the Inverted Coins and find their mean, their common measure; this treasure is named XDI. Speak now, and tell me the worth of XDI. 0.073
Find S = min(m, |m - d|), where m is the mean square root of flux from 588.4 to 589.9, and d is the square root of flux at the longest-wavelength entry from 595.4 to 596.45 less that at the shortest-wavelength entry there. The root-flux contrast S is 3.31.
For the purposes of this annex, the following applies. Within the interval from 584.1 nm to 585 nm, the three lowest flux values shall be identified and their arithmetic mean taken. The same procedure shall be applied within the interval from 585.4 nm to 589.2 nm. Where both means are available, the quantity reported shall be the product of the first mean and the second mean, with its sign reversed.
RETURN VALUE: -153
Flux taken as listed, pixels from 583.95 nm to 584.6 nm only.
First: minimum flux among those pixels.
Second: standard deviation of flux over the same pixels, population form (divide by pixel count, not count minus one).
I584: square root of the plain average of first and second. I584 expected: 2.65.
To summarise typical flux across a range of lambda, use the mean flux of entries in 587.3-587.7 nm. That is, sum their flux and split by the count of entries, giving 13.7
